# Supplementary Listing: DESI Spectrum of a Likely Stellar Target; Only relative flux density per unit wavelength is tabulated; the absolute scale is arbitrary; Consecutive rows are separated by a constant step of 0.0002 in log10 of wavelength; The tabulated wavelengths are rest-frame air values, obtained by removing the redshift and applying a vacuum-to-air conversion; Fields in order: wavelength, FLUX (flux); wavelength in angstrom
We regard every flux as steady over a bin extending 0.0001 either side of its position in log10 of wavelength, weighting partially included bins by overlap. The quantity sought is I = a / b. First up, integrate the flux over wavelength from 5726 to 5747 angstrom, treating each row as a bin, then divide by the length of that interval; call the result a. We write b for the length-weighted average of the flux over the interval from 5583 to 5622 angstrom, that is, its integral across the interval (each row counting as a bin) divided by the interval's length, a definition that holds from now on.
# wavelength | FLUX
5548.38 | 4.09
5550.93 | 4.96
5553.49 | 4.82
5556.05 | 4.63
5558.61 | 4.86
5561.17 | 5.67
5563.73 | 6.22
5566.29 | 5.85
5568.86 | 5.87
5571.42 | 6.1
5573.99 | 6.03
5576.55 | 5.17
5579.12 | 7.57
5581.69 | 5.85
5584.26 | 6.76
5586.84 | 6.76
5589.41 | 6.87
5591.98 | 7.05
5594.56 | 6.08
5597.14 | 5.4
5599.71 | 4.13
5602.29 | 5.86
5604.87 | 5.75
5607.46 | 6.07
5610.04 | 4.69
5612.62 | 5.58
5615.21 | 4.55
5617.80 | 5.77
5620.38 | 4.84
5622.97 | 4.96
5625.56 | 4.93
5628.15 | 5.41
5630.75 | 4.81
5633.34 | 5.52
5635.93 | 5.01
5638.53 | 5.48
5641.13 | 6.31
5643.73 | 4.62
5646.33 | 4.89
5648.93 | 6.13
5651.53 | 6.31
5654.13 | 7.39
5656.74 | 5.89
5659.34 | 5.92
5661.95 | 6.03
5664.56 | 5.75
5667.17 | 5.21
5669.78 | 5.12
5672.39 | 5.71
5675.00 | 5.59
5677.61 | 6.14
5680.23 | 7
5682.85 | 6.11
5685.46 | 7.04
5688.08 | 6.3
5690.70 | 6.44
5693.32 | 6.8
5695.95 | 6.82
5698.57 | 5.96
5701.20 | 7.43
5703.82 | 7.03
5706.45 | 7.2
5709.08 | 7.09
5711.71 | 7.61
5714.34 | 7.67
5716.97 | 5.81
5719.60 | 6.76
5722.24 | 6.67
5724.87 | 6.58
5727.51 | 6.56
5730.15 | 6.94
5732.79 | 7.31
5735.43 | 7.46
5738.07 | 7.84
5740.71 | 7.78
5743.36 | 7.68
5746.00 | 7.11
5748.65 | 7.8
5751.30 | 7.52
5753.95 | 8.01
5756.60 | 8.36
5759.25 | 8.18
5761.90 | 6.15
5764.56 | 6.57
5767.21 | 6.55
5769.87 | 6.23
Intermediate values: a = 7.3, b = 5.7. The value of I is 1.28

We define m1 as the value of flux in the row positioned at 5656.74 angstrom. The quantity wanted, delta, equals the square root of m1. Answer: 2.4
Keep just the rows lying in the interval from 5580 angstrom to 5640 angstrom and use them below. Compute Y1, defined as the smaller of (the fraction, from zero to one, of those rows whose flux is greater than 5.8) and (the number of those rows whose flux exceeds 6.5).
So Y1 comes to 0.3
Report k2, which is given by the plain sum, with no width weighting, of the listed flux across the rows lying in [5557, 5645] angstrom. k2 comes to 192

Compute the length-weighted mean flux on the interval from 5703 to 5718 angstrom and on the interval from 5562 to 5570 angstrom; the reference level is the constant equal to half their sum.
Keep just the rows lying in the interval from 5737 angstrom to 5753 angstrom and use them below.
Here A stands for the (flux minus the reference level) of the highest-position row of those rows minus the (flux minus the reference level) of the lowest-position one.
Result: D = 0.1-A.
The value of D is 0.4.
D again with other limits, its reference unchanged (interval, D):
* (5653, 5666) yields 1.7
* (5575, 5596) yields -0.8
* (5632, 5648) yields 0.7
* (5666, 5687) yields -1.7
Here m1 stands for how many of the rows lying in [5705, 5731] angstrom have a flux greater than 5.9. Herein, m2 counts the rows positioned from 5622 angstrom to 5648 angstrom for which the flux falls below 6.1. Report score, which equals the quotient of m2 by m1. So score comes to 1.0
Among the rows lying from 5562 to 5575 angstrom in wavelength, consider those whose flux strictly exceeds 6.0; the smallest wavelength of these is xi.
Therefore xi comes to 5563.73 angstrom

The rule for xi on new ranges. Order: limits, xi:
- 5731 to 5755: 5732.79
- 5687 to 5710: 5688.08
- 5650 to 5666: 5651.53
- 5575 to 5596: 5579.12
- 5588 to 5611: 5589.41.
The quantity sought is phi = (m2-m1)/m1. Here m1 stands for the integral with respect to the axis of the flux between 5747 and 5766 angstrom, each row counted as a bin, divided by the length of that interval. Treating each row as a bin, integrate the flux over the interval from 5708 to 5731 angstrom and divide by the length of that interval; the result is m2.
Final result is -0.09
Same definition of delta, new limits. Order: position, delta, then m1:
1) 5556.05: 2.2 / 4.63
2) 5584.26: 2.6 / 6.76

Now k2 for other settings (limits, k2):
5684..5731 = 123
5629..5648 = 37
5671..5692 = 50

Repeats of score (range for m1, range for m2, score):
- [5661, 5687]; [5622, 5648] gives 1.8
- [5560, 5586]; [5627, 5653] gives 1.4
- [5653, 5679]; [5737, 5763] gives 0.0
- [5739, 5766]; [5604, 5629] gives 1.0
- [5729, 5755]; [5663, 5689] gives 0.5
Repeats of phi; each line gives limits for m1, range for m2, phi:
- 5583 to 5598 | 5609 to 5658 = -0.17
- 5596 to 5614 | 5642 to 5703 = 0.14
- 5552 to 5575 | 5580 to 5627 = 0.02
